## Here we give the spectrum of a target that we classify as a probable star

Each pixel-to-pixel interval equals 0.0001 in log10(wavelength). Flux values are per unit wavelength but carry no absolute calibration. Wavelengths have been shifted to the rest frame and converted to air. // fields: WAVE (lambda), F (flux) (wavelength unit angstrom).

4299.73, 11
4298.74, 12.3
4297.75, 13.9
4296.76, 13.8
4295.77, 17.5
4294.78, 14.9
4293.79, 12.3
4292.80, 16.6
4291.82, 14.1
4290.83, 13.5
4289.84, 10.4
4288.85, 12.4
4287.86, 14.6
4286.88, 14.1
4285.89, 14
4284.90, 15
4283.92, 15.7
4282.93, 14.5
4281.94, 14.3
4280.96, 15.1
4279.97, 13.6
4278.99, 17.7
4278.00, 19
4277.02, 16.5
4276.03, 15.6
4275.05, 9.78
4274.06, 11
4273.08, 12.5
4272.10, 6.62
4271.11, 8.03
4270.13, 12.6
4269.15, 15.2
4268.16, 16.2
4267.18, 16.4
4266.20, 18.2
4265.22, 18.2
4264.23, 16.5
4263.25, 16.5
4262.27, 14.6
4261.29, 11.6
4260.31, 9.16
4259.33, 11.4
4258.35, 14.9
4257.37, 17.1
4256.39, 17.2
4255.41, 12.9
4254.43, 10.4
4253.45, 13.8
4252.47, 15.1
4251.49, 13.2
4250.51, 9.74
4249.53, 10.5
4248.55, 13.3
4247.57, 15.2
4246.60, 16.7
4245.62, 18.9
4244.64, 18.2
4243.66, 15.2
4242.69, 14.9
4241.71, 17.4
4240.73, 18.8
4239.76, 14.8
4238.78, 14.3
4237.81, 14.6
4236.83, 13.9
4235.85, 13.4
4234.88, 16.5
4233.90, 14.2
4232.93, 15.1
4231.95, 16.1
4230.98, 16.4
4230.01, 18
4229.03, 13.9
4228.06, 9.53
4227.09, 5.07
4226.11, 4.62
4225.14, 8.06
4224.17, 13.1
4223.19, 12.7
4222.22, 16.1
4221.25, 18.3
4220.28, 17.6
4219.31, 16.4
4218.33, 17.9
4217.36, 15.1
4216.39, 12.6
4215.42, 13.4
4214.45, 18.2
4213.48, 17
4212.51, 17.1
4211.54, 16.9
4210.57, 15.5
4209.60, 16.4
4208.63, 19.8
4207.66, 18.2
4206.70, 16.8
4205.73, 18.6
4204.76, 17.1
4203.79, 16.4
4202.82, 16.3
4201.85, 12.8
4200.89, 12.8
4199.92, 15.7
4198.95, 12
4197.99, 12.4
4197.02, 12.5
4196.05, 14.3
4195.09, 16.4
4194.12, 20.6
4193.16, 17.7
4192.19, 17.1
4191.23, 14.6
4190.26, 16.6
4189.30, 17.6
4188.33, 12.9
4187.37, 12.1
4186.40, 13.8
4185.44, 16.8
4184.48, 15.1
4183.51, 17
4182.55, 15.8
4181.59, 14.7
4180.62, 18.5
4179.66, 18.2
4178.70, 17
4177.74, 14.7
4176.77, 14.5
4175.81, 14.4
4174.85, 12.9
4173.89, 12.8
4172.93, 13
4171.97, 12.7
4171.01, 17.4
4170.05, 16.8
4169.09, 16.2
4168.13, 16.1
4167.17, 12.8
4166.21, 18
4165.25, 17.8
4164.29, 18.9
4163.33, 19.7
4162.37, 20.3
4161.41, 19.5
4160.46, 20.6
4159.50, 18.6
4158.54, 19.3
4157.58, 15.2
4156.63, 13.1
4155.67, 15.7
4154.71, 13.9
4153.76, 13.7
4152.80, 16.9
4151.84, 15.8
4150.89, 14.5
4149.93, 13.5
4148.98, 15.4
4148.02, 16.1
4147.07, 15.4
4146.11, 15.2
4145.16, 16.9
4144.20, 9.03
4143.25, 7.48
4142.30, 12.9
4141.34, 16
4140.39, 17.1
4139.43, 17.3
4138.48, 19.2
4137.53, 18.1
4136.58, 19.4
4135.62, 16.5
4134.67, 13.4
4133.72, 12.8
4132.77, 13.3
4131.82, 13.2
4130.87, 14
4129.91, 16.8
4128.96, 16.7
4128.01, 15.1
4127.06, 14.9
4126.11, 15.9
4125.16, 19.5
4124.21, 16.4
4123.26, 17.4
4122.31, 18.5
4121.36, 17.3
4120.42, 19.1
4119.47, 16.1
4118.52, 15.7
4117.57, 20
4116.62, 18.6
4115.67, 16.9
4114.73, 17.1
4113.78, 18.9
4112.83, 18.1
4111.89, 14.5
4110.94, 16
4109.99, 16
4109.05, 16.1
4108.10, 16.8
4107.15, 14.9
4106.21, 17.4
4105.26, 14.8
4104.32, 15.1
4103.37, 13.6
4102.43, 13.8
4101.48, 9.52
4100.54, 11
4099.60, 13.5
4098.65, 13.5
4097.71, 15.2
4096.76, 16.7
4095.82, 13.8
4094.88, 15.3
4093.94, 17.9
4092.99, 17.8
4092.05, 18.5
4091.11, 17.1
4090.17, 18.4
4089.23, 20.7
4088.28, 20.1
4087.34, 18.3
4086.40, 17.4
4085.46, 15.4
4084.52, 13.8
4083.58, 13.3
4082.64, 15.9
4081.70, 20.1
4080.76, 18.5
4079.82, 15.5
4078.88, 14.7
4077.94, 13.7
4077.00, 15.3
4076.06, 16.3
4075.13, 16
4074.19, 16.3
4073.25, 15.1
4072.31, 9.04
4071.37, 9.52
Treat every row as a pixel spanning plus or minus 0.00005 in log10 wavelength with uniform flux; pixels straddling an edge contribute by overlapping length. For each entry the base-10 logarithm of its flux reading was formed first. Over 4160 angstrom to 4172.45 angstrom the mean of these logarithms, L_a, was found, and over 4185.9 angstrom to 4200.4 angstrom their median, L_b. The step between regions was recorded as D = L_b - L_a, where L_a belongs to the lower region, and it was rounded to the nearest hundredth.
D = -0.07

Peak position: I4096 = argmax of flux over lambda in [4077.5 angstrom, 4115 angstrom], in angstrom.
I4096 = 4089.23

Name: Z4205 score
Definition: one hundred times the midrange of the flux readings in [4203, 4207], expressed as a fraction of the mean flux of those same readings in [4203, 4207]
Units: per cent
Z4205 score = 102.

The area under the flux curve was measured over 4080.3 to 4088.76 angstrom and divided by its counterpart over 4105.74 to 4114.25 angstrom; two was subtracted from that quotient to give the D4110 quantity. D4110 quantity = -0.98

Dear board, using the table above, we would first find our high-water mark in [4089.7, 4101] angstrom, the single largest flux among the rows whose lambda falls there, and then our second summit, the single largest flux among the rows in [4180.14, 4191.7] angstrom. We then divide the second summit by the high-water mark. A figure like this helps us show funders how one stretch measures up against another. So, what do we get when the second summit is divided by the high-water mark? 1.00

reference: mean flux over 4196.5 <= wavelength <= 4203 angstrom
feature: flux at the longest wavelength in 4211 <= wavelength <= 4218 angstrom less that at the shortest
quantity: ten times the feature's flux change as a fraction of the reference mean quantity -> -1.3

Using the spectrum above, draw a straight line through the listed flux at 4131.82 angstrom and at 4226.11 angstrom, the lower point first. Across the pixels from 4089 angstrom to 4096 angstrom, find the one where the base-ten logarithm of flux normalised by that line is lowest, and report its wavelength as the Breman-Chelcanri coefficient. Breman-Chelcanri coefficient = 4095.82 angstrom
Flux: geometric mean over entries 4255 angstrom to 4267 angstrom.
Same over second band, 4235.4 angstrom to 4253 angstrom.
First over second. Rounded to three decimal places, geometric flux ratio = 0.991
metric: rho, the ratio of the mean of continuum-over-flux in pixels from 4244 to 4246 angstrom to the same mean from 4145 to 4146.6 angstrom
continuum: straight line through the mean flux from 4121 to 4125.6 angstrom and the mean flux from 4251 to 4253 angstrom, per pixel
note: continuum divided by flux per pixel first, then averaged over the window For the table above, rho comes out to 0.72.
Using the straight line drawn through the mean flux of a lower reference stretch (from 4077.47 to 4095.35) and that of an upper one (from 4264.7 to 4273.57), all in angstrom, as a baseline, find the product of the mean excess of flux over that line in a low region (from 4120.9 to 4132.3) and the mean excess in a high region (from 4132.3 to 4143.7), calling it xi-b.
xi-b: 0.0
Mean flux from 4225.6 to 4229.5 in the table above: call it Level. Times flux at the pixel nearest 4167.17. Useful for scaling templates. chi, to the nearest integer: 106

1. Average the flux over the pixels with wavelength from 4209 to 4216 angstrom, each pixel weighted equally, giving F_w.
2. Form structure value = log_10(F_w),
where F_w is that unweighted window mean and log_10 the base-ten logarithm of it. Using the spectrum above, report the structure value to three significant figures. 1.21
